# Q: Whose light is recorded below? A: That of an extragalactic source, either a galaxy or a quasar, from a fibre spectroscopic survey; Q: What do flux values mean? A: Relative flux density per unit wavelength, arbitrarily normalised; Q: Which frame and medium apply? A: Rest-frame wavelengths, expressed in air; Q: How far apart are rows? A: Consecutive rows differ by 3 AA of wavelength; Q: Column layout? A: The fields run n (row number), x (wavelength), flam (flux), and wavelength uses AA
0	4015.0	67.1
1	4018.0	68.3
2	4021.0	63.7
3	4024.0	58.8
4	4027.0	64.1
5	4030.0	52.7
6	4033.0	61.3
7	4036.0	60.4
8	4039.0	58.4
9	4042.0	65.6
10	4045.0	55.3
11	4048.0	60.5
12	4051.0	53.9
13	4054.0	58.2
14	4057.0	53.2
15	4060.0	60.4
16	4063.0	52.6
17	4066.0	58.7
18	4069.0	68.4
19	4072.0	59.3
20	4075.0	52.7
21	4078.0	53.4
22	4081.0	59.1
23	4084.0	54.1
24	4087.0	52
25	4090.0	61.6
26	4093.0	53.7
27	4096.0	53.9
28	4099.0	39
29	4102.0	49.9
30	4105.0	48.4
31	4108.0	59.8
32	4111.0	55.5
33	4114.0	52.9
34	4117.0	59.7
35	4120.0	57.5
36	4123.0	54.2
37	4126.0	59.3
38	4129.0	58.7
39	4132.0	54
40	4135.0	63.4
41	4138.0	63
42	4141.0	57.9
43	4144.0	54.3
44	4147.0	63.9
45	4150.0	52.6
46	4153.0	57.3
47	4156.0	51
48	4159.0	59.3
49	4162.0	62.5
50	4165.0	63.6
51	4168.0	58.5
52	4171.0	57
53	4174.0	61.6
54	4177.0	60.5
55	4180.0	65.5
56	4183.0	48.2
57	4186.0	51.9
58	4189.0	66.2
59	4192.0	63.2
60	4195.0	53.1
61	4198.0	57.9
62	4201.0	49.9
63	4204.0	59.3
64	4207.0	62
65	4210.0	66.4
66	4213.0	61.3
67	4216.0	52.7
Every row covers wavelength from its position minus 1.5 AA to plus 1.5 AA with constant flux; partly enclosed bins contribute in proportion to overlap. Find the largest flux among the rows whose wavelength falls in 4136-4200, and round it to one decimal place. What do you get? 66.2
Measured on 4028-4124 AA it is 68.4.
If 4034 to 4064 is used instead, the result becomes 65.6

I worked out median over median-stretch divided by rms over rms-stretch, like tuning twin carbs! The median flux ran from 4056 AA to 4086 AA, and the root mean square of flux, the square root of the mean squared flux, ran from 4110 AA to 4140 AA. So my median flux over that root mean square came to 0.97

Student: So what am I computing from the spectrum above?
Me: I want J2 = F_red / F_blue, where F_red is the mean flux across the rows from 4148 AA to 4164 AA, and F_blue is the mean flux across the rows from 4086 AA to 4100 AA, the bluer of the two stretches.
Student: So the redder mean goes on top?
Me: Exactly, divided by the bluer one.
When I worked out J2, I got 1.09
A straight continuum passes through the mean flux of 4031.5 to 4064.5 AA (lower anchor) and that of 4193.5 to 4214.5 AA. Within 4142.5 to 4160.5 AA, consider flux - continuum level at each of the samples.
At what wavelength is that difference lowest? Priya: 4156.0 AA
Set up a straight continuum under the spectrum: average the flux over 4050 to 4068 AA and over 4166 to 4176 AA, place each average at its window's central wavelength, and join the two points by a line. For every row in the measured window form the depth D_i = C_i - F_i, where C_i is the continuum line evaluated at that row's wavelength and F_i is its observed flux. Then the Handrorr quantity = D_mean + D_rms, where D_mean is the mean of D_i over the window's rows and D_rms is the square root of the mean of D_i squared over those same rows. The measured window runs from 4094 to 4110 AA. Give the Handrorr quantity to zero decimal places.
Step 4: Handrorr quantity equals 17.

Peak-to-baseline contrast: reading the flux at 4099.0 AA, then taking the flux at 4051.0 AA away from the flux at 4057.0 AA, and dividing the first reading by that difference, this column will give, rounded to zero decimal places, -56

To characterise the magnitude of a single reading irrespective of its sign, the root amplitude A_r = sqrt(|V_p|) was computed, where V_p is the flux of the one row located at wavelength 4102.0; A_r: 7.1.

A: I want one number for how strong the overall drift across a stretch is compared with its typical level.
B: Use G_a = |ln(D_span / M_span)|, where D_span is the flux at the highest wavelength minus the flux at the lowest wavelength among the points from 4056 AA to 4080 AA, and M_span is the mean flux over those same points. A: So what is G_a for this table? 5.7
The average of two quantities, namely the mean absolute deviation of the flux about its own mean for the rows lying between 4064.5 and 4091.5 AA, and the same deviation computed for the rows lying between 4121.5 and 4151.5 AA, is 3.8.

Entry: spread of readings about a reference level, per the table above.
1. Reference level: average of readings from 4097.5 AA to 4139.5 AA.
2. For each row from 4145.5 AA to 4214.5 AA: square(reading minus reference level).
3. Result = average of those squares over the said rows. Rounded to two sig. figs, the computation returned 40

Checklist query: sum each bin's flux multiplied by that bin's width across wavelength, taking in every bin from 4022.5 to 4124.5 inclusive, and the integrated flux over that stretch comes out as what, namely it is 5758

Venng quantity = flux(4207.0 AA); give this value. 62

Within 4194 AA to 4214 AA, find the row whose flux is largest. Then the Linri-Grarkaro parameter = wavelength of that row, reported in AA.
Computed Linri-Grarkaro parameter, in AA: 4210.0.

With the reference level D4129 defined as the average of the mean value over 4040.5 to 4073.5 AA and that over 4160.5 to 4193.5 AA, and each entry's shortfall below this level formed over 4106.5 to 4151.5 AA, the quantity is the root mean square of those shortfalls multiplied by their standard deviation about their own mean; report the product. 15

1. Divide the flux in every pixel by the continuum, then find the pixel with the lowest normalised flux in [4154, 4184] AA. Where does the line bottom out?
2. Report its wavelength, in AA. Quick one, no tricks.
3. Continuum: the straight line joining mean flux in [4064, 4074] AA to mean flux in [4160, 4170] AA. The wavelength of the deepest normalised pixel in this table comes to 4183.0 AA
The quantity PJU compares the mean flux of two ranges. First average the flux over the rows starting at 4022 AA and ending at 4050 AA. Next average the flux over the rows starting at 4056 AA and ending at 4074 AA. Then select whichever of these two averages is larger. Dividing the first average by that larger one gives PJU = 1.000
